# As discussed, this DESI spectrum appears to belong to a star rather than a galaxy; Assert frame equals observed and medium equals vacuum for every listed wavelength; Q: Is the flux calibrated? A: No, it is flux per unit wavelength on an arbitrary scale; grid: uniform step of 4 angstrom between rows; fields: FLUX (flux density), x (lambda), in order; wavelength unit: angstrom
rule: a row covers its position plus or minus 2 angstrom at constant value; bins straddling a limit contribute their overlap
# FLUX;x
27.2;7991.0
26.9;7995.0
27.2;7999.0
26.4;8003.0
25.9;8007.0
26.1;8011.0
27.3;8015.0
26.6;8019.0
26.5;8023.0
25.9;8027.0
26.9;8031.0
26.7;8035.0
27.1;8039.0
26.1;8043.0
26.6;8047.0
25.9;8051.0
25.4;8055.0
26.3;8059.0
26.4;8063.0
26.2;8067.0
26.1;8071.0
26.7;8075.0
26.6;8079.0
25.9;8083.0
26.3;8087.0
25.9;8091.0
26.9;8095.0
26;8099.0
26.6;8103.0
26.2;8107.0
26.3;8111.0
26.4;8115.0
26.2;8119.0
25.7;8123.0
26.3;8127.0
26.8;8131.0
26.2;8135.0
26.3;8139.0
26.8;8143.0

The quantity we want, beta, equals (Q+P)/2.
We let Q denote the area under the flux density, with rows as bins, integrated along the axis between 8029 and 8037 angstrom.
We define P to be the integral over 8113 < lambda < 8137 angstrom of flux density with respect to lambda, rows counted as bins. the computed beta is 422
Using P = 630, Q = 214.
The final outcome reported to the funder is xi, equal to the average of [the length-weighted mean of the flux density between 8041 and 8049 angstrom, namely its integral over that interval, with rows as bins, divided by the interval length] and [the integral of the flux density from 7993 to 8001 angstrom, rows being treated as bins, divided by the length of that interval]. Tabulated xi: 26.7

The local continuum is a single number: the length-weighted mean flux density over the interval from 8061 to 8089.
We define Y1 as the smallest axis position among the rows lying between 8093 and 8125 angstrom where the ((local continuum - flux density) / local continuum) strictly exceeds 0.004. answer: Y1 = 8099.0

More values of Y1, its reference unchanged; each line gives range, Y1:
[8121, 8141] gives 8123.0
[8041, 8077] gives 8043.0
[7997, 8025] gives 8007.0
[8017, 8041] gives 8027.0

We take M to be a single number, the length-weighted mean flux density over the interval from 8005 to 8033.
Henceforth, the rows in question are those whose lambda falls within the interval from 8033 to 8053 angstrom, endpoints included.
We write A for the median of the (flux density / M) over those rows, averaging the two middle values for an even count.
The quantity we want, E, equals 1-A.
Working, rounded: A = 1.005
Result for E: -0.005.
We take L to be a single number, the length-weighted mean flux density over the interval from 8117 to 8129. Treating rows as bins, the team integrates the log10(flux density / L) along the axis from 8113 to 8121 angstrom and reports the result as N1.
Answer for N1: 0.031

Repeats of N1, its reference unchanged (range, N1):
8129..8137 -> 0.057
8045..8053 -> 0.024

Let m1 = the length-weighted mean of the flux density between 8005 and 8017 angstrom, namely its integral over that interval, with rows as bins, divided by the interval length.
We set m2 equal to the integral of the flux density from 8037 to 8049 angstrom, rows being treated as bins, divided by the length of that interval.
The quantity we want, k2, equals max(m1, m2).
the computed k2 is 26.6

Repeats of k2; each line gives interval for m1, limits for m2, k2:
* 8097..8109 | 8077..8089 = 26.3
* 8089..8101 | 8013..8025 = 26.8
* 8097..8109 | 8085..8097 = 26.4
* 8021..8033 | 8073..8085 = 26.4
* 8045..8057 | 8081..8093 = 26.0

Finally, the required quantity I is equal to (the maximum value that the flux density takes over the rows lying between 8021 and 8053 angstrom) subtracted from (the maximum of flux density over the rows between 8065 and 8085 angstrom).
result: -0.40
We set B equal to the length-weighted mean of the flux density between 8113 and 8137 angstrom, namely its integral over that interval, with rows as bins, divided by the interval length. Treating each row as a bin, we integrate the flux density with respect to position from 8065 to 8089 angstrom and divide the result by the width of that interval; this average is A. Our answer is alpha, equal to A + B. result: 52.57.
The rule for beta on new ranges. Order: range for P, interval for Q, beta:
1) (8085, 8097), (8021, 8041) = 424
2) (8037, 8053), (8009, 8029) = 476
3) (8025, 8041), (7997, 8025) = 585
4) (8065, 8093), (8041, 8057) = 575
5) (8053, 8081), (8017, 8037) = 633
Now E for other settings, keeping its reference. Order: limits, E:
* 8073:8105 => 0.000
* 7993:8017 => -0.007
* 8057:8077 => 0.006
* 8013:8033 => -0.005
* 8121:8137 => 0.008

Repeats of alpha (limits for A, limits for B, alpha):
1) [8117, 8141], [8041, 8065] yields 52.37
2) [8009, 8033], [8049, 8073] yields 52.60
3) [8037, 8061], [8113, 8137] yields 52.50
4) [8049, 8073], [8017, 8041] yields 52.67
